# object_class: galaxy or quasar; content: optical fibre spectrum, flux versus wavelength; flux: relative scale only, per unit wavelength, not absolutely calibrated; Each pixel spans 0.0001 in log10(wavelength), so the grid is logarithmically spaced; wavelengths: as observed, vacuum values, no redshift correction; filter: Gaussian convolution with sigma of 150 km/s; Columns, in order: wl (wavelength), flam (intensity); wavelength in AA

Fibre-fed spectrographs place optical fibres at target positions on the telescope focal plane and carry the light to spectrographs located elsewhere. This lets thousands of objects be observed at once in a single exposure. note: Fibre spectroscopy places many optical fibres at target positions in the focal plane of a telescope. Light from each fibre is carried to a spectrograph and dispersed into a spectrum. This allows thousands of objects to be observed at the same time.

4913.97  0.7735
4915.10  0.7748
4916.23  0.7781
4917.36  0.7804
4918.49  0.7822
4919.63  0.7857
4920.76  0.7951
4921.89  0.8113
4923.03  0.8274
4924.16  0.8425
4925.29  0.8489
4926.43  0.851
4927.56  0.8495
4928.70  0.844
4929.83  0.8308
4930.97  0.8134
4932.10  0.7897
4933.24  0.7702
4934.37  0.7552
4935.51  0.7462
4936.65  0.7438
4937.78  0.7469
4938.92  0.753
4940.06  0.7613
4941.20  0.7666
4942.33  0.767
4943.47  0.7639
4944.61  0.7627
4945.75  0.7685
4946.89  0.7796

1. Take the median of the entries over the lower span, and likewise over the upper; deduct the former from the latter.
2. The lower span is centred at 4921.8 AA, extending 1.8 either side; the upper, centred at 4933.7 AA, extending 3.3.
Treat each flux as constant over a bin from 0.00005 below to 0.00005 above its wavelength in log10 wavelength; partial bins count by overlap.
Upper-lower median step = -0.049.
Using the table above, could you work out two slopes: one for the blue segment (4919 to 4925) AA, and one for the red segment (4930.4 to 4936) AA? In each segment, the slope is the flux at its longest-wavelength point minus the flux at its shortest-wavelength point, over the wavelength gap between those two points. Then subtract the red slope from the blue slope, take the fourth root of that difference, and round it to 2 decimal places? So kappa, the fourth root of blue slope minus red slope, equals 0.41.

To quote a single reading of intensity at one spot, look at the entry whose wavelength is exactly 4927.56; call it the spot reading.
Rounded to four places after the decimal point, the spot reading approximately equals 0.8495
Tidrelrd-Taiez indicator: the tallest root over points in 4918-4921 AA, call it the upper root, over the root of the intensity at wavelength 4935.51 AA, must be 1.03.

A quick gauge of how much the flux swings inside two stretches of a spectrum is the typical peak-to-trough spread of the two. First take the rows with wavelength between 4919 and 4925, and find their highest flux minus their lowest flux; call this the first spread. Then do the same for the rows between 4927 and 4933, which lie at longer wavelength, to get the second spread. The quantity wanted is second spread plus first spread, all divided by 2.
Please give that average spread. 0.058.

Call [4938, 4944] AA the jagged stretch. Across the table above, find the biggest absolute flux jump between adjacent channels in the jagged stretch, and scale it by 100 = 0.83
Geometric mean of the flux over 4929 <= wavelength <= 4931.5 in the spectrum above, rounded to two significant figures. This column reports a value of 0.82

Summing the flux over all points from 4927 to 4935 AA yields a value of 5.7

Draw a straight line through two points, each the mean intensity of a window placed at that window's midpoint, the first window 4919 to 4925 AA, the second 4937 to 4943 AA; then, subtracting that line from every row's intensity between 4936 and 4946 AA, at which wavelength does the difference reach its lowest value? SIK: 4936.65 AA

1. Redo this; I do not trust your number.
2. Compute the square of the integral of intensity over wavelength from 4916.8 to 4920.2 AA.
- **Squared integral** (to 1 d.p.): 7.1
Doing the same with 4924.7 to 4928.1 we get 8.4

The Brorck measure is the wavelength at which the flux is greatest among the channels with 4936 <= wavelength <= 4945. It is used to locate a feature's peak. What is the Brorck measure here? 4942.33 AA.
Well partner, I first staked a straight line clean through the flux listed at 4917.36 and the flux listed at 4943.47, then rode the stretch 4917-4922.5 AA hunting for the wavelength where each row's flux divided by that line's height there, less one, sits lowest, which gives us 4917.36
